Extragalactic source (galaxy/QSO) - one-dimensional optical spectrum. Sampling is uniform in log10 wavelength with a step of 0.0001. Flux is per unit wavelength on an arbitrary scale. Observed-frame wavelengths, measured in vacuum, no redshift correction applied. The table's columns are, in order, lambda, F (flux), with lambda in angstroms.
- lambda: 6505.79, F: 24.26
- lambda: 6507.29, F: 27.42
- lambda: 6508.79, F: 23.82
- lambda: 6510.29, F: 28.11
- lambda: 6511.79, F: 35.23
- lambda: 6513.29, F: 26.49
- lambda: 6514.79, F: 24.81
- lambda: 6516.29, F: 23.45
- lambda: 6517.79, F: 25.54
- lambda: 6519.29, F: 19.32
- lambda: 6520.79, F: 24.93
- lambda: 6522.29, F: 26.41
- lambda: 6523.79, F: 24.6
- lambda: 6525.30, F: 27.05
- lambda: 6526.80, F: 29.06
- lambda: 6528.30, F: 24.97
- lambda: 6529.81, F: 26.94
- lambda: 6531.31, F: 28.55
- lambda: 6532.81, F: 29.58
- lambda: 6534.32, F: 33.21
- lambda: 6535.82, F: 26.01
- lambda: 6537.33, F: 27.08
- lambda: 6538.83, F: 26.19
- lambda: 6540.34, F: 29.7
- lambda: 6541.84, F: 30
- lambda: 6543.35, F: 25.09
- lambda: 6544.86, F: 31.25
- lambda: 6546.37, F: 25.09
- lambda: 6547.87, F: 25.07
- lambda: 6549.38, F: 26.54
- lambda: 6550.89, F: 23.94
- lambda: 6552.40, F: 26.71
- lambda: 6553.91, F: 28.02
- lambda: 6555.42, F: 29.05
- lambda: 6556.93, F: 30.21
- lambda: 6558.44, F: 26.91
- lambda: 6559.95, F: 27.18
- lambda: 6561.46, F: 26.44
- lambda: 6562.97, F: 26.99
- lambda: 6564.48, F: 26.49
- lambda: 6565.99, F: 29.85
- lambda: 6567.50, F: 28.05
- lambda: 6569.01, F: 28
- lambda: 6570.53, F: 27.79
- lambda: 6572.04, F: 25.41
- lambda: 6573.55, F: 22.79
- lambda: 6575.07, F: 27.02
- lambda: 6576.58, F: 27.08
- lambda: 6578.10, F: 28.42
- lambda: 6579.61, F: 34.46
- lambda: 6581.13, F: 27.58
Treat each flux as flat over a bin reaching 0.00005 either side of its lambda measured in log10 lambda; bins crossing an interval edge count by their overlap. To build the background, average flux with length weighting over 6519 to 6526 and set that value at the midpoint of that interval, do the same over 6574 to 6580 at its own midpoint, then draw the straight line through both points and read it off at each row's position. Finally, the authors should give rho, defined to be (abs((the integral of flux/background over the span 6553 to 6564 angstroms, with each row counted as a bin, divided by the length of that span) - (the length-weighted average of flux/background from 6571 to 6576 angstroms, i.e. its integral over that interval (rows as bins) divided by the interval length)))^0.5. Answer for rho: 0.35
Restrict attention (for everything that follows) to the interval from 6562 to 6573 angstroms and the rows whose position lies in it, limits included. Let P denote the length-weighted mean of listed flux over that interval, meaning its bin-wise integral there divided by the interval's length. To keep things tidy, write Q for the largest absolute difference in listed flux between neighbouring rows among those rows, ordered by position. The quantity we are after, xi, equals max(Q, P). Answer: 27.4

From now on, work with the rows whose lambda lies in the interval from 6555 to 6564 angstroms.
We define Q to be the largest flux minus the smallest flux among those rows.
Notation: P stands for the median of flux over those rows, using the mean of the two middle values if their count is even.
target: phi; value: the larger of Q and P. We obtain 27.1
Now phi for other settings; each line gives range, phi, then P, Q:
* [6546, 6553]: 25.1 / 25.1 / 2.8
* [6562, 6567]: 27.0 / 27.0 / 3.4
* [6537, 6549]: 26.6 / 26.6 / 6.2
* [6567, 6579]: 27.4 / 27.4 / 5.6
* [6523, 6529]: 26.0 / 26.0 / 4.5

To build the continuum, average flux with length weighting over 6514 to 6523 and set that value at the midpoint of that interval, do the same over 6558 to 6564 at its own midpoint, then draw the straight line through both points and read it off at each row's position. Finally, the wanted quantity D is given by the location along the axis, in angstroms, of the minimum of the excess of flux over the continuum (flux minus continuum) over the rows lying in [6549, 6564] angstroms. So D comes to 6550.89 angstroms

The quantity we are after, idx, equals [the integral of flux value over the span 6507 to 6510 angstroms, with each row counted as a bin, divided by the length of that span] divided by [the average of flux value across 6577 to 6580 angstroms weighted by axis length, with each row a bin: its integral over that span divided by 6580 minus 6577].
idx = 0.84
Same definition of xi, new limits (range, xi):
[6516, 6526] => 24.5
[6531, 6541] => 28.6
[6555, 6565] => 27.6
